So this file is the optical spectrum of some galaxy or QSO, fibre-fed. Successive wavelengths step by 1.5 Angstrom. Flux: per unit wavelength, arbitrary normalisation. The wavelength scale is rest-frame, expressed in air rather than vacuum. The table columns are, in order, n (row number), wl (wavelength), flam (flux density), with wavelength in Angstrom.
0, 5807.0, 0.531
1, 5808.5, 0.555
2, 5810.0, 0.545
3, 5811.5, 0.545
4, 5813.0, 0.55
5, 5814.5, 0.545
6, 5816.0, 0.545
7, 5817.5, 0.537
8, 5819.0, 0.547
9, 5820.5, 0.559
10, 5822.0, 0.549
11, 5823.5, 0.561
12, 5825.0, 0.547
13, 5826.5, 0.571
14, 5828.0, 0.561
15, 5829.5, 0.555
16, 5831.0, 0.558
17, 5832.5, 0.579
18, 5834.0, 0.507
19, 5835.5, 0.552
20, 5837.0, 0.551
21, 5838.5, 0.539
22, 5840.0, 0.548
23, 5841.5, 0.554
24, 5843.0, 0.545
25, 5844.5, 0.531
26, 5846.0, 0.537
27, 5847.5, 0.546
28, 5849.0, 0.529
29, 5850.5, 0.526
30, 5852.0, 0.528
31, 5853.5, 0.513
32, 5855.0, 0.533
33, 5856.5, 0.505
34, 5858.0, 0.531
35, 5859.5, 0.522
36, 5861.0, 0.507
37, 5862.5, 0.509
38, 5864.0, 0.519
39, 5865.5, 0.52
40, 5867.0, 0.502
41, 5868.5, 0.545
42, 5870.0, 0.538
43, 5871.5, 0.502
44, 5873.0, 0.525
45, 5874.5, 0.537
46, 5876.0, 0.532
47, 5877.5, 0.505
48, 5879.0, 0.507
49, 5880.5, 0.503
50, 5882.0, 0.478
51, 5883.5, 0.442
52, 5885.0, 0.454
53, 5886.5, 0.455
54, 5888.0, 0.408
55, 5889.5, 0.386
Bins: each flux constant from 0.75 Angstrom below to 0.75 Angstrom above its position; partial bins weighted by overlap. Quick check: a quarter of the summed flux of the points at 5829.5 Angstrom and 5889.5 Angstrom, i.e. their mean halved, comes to 0.235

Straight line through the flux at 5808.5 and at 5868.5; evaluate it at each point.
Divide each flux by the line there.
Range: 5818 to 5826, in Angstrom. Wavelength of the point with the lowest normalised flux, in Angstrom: 5819.0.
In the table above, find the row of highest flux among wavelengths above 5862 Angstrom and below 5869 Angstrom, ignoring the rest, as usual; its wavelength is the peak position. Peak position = 5868.5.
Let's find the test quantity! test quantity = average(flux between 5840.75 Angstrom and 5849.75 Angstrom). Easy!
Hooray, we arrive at 0.540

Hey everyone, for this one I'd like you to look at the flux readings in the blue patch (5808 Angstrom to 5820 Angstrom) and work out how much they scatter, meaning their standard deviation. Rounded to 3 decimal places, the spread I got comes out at 0.005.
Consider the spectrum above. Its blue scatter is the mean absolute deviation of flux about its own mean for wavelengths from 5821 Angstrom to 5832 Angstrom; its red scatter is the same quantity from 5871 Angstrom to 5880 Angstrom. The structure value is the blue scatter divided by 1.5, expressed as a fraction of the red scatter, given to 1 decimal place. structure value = 0.3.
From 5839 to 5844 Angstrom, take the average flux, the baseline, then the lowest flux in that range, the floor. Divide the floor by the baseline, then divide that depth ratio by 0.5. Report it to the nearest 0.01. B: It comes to 1.99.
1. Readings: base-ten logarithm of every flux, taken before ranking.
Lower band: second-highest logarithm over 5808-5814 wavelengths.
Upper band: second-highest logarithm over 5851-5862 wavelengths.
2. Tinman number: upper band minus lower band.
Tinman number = -0.015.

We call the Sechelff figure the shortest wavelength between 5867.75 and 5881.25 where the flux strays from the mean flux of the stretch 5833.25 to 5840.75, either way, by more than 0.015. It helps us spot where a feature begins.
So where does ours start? 5871.5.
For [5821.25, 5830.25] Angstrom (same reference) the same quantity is 5823.5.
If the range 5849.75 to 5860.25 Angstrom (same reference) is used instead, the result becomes 5853.5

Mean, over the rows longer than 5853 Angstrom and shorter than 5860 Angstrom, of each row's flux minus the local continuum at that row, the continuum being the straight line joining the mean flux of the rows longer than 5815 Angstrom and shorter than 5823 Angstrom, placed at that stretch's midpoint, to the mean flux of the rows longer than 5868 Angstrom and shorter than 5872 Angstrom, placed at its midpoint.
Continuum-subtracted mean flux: -0.013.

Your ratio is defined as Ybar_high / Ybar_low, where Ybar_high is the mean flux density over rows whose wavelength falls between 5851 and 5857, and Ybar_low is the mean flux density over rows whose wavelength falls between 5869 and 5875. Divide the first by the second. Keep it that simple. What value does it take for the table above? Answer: 0.99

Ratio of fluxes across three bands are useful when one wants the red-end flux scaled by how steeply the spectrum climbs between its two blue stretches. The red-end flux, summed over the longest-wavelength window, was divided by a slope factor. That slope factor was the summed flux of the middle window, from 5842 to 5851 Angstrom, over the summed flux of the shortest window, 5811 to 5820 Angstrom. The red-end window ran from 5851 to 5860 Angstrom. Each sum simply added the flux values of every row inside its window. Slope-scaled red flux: 3.19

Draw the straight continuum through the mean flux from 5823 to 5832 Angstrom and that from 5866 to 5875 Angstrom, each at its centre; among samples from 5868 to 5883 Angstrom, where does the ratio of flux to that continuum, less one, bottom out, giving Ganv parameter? 5882.0 Angstrom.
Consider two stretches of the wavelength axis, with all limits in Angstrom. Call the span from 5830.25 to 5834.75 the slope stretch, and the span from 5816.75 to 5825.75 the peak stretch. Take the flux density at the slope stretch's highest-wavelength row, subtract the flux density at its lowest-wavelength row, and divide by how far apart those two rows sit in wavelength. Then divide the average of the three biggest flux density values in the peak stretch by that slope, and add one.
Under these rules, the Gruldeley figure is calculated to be -32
